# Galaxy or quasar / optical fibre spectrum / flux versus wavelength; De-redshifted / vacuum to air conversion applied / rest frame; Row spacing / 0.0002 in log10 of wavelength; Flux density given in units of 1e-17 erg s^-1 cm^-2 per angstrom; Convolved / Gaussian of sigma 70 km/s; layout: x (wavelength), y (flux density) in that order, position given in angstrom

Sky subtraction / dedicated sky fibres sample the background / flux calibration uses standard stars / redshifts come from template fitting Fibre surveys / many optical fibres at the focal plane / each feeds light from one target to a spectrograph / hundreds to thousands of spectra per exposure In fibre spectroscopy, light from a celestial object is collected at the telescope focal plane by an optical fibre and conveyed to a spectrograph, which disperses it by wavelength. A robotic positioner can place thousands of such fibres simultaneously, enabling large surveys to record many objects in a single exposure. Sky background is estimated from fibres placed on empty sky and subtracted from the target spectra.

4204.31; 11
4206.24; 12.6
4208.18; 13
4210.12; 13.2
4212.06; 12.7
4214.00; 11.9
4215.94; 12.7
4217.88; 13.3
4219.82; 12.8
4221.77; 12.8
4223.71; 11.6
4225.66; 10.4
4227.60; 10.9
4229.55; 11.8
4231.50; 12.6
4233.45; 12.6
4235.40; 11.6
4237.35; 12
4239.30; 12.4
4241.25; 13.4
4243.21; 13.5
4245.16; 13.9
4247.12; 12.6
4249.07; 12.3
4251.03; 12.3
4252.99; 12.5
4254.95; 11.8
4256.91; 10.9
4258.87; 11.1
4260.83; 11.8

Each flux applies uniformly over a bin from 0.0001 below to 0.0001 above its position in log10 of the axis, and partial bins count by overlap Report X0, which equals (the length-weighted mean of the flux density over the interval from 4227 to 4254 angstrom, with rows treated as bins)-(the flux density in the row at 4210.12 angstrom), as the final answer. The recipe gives -0.7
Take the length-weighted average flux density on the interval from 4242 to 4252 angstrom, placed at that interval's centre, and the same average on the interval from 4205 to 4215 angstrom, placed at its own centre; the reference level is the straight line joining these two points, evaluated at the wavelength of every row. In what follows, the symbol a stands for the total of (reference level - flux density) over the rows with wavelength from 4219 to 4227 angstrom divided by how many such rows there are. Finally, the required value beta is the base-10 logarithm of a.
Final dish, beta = -0.08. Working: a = 0.84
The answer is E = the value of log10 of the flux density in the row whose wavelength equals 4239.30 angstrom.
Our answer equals 1.09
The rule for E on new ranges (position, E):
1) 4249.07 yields 1.09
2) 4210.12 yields 1.12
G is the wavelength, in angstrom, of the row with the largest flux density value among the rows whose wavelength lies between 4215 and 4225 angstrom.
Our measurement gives 4217.88 angstrom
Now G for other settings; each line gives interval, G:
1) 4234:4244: 4243.21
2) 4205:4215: 4210.12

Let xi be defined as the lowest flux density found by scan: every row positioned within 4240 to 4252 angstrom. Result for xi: 12.3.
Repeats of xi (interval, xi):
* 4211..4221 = 11.9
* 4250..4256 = 11.8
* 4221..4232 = 10.4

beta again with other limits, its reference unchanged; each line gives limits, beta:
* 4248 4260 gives 0.07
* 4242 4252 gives -2.08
